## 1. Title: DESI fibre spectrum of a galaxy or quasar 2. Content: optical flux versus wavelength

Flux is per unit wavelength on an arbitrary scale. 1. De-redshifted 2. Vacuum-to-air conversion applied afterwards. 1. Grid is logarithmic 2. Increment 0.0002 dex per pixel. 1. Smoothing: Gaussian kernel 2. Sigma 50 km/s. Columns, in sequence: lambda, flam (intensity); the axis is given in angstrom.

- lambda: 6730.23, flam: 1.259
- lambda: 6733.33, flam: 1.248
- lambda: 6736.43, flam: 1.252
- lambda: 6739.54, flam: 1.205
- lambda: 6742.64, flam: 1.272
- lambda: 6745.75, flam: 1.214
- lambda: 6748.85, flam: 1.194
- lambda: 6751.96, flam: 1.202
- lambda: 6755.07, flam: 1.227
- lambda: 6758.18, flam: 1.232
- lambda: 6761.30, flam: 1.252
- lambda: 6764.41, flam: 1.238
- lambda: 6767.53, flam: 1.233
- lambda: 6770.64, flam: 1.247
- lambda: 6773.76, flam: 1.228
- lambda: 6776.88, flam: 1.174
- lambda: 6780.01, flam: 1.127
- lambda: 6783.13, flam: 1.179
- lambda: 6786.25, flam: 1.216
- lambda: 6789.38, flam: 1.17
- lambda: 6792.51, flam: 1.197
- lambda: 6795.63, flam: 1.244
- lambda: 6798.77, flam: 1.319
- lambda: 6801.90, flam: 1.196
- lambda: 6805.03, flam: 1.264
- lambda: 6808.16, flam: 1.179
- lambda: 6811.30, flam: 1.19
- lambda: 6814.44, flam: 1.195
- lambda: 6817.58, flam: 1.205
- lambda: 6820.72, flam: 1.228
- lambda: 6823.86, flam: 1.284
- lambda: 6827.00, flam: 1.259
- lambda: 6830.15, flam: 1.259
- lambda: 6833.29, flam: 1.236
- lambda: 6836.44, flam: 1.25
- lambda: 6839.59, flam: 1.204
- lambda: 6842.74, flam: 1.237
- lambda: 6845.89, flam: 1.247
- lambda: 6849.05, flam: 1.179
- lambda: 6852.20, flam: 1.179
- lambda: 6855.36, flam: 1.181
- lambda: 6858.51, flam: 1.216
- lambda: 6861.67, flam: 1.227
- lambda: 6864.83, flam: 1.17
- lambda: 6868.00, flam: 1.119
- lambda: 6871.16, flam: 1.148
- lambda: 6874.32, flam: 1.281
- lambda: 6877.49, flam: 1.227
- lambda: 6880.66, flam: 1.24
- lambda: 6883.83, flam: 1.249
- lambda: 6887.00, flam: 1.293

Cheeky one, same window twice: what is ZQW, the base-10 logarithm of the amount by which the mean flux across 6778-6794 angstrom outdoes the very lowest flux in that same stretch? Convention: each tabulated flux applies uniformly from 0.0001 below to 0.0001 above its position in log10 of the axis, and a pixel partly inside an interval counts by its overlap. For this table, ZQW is -1.3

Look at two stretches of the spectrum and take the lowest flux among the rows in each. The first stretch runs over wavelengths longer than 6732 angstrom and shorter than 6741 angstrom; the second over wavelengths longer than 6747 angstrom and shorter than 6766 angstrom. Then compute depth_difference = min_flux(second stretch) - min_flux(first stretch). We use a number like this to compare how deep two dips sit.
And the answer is -0.01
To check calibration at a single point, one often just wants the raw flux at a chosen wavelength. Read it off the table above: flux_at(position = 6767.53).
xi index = 1.233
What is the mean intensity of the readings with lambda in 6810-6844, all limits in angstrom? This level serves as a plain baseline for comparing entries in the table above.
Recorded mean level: 1.23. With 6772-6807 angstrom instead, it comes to 1.21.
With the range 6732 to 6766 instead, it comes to 1.23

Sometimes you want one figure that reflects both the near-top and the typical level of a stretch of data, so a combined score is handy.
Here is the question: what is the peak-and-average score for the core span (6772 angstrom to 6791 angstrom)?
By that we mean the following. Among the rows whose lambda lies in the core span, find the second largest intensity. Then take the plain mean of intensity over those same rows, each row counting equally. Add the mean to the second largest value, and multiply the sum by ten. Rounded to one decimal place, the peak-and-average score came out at 24.0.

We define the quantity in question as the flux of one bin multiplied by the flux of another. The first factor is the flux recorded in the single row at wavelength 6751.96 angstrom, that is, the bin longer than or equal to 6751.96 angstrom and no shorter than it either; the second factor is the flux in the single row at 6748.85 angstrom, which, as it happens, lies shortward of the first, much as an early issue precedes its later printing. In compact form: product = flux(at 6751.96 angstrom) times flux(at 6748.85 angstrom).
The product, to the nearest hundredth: 1.44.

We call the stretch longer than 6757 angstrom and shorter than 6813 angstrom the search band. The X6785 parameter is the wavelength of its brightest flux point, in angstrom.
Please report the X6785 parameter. 6798.77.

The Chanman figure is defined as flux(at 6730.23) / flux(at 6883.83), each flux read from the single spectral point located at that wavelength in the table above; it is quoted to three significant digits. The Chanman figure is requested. 1.01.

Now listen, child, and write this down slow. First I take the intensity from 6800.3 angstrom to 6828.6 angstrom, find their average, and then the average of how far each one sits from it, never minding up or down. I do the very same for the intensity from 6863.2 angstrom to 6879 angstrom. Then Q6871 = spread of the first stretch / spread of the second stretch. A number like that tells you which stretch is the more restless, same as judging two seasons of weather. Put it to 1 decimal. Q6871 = 0.6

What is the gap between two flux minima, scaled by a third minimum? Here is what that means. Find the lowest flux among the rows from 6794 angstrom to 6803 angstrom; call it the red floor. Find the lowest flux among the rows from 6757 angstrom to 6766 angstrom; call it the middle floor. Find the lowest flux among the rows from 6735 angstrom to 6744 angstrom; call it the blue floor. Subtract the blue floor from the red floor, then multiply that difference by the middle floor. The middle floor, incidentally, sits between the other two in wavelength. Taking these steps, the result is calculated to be -0.01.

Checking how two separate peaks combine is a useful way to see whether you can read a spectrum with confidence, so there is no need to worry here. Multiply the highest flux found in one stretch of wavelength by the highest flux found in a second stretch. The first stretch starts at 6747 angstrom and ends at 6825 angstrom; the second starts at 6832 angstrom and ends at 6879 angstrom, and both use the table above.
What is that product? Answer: 1.69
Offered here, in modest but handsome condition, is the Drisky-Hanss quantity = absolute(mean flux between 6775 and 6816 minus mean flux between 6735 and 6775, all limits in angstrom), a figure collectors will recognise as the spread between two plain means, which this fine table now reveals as 0.027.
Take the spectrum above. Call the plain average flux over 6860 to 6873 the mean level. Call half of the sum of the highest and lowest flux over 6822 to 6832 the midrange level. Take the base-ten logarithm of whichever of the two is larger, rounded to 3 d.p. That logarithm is 0.104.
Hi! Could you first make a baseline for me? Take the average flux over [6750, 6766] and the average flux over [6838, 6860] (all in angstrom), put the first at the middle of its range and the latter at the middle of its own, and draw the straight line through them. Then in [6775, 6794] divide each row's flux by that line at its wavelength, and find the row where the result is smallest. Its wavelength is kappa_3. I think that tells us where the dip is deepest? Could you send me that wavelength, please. 6780.01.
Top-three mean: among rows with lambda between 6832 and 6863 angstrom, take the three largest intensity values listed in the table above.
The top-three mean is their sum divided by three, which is 1.24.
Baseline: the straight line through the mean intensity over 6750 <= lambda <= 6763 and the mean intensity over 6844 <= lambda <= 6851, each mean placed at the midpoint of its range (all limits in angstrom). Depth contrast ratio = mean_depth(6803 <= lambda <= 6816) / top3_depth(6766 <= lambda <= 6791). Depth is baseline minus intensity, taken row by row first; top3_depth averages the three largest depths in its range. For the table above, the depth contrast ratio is 0.2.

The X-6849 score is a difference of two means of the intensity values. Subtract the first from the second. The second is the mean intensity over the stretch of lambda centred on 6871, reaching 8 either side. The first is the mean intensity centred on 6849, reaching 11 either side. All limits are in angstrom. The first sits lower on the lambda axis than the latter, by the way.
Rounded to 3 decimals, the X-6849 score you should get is -0.017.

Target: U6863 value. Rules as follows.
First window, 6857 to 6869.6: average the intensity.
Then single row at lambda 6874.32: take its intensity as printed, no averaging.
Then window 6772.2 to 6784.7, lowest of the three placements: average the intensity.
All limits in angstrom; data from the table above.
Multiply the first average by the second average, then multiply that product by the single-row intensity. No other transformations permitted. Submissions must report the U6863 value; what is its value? 1.78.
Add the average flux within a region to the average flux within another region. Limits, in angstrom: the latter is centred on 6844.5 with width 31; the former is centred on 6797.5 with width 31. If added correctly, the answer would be 2.434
